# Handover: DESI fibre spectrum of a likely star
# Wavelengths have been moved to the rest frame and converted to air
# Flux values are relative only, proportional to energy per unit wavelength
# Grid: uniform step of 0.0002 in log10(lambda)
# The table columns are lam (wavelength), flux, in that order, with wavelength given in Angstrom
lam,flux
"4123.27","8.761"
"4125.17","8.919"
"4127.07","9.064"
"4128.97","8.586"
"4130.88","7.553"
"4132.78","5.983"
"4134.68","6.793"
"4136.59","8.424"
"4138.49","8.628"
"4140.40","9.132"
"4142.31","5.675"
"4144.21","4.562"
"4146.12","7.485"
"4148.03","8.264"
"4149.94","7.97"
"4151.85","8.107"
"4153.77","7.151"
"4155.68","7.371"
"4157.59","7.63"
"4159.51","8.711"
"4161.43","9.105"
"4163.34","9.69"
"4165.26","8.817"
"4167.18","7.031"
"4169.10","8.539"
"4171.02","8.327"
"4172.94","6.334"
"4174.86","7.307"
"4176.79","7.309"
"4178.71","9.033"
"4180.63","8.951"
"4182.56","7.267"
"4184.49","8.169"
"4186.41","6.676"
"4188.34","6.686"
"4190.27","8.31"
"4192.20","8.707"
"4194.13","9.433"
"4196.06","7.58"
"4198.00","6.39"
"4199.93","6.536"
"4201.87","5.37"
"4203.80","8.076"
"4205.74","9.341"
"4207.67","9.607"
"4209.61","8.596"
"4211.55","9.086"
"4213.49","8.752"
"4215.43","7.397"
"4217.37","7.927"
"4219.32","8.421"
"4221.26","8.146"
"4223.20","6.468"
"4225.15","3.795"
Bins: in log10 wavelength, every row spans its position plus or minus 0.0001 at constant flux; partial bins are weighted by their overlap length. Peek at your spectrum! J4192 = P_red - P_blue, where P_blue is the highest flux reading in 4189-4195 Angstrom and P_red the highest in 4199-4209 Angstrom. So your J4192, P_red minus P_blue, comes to 0.17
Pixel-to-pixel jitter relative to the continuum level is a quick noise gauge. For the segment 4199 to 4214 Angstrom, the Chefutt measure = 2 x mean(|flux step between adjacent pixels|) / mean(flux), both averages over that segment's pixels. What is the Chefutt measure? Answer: 0.253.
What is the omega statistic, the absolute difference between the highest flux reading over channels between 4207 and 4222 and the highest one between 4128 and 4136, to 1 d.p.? 1.0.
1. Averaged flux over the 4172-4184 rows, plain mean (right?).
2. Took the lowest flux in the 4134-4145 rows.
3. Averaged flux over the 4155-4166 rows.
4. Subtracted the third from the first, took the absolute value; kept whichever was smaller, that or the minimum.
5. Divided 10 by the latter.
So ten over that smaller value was 12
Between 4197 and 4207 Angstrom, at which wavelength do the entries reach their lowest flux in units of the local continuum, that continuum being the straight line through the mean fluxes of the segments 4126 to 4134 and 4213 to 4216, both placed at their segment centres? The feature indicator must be 4201.87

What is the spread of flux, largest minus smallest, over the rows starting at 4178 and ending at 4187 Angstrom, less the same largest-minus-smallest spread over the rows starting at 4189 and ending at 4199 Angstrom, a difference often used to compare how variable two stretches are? -0.7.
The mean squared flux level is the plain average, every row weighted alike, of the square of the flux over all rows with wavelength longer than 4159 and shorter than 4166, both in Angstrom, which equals 83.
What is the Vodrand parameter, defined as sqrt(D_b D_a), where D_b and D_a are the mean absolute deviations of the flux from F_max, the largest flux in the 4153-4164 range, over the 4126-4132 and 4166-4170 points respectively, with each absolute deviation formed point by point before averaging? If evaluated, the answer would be 1.6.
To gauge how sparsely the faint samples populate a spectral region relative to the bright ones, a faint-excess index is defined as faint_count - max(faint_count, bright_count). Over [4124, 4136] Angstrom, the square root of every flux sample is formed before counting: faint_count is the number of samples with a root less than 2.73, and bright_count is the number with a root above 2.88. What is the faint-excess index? -1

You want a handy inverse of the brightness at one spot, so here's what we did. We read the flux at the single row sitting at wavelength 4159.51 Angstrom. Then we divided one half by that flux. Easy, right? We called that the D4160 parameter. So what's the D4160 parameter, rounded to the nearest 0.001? 0.057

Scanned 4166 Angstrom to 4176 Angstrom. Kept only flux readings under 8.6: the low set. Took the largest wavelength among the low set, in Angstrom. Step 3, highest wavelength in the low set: 4174.86 Angstrom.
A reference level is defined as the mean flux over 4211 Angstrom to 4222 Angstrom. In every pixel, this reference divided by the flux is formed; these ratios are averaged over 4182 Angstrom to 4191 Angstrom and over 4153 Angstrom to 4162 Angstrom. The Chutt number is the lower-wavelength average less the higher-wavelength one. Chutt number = -0.08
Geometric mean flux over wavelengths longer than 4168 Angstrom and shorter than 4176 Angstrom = 7.6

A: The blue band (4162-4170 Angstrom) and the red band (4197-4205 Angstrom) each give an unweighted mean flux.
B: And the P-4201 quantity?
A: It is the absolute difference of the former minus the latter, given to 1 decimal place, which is 1.9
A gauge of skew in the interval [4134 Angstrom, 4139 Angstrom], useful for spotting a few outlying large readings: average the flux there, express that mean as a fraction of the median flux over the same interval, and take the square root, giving 0.97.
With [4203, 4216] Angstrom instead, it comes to 1.00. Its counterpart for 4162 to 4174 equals 0.98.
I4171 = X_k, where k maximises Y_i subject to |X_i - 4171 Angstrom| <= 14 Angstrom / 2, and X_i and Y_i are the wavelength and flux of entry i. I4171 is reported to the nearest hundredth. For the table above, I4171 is 4165.26 Angstrom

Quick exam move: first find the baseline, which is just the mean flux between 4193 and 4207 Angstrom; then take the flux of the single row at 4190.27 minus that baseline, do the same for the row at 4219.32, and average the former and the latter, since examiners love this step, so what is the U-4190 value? 0.8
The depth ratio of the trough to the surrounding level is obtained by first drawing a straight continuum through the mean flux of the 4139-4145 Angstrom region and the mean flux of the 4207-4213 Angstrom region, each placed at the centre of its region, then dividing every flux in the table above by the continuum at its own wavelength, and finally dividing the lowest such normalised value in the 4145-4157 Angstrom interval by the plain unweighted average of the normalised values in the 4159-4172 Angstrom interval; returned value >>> 0.88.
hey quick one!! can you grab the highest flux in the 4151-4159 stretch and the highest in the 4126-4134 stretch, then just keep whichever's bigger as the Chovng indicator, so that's 9.06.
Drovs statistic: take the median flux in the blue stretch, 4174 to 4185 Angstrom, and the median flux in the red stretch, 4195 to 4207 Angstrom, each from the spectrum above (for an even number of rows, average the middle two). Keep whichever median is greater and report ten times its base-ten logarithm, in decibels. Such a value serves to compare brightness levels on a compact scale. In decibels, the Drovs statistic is 8.9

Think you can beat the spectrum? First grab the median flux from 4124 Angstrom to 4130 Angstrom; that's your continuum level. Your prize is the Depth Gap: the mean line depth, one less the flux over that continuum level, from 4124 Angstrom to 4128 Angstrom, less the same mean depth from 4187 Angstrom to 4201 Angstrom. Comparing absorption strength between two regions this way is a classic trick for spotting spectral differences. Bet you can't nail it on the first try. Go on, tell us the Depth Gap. -0.15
